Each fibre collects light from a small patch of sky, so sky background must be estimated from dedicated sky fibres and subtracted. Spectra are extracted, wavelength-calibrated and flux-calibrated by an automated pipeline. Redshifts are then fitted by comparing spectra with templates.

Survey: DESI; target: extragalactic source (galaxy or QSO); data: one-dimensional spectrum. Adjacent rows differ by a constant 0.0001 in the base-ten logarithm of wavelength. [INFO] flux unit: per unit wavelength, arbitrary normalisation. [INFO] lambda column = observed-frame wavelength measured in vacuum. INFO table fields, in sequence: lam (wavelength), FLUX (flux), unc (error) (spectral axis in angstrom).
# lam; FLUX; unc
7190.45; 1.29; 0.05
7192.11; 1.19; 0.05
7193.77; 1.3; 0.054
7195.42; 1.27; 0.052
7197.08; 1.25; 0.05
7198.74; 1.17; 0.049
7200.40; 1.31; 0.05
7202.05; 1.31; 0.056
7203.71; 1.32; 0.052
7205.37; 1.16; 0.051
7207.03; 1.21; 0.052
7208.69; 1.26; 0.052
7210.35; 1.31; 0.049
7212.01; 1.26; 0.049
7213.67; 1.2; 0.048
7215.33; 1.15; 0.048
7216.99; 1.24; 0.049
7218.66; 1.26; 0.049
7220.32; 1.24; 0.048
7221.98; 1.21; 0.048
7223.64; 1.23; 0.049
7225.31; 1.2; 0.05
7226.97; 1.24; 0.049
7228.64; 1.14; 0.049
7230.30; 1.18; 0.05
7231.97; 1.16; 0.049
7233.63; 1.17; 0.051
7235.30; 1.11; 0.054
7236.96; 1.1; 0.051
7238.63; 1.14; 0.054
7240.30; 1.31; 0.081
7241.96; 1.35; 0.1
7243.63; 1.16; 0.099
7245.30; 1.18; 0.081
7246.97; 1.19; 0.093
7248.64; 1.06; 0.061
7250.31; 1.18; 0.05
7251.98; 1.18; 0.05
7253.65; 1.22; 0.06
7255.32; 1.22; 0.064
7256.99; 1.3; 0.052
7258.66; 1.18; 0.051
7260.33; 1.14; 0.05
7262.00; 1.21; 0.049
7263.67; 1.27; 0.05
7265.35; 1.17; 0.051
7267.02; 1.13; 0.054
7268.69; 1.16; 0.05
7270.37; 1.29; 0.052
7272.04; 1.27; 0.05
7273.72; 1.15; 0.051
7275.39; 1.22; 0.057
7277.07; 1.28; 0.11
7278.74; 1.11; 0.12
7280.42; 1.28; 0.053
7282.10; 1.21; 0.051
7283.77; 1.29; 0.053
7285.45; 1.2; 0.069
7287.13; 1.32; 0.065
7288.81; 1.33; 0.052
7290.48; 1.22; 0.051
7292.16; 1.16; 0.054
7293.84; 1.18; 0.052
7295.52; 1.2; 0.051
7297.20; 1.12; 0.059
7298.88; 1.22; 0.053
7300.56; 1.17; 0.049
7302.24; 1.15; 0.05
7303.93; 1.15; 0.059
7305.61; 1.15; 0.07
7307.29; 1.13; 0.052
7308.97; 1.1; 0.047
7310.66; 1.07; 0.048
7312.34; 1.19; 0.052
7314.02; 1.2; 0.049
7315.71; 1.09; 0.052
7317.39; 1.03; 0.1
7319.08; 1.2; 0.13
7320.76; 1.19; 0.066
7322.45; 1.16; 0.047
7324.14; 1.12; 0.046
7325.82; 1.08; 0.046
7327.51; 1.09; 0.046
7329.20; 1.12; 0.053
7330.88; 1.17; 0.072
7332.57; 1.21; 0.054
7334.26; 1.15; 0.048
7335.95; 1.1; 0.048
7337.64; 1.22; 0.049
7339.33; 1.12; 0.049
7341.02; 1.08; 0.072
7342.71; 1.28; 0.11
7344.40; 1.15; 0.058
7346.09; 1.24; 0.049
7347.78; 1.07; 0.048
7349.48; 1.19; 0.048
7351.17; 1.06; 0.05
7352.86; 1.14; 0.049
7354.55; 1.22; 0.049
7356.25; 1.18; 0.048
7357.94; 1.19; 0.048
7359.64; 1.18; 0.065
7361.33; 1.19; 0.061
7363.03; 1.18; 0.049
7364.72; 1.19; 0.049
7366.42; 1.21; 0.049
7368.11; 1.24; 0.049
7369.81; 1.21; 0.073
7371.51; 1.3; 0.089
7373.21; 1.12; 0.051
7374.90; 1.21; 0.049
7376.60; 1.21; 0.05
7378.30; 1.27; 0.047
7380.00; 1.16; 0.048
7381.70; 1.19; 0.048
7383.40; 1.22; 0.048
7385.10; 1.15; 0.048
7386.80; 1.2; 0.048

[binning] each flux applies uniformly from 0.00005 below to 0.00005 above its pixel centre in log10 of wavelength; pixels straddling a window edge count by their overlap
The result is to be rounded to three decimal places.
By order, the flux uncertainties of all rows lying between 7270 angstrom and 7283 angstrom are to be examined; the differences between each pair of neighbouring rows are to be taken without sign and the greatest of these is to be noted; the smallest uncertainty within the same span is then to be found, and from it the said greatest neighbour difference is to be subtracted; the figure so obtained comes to -0.017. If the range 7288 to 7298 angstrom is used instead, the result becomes 0.043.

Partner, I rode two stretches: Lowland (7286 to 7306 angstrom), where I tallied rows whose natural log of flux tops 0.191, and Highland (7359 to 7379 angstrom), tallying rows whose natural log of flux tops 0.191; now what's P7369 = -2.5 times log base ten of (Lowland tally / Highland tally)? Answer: -0.3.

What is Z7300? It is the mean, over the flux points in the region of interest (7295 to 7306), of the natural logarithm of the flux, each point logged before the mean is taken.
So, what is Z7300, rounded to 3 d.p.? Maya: 0.153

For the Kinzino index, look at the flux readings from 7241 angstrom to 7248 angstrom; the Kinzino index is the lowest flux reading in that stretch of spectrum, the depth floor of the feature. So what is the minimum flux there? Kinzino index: 1.16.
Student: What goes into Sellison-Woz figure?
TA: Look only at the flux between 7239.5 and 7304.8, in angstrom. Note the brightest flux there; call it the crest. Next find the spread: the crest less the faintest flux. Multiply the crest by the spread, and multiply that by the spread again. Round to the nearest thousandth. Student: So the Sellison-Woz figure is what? 0.114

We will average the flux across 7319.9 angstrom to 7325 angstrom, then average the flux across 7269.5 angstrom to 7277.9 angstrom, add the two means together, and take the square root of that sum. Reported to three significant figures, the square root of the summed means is 1.55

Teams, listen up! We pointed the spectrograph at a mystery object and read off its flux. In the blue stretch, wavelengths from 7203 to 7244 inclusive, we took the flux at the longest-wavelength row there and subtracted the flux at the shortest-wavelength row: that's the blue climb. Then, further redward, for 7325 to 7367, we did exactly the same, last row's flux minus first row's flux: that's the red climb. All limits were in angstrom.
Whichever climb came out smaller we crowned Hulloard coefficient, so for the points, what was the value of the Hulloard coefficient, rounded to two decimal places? -0.16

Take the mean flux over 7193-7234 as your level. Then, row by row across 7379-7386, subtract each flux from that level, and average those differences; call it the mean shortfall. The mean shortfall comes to 0.05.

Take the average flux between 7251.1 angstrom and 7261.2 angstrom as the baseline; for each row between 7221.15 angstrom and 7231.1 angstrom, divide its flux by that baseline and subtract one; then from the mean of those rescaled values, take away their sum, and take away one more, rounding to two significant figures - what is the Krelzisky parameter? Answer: -0.97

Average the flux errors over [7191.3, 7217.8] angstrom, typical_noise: 0.051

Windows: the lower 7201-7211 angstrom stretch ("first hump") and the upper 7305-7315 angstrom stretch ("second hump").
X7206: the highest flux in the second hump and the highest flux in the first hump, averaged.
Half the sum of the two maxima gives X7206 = 1.260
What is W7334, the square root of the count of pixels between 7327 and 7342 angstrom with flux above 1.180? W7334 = 1.4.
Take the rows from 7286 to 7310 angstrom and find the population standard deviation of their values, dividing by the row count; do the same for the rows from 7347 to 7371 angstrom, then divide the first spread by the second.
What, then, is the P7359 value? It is 1.3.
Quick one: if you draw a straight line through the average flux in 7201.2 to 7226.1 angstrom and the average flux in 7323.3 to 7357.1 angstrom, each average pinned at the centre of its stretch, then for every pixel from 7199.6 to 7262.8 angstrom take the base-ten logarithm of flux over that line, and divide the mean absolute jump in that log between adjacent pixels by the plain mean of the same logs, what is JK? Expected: -3.3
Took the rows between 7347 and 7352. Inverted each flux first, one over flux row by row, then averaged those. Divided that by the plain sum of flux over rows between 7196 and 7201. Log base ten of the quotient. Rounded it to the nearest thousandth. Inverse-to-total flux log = -0.615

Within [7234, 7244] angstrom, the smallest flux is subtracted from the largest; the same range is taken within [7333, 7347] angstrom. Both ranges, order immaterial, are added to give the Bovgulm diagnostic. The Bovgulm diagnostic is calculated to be 0.45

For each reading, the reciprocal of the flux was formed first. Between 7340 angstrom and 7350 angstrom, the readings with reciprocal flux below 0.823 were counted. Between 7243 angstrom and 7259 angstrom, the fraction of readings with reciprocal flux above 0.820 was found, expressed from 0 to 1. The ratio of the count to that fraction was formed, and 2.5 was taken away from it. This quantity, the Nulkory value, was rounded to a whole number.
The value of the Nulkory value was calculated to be 0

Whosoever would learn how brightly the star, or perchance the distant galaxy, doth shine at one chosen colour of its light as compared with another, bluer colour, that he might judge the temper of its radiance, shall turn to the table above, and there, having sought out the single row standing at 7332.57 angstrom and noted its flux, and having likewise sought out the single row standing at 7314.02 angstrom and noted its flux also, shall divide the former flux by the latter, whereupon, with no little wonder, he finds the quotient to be 1.008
